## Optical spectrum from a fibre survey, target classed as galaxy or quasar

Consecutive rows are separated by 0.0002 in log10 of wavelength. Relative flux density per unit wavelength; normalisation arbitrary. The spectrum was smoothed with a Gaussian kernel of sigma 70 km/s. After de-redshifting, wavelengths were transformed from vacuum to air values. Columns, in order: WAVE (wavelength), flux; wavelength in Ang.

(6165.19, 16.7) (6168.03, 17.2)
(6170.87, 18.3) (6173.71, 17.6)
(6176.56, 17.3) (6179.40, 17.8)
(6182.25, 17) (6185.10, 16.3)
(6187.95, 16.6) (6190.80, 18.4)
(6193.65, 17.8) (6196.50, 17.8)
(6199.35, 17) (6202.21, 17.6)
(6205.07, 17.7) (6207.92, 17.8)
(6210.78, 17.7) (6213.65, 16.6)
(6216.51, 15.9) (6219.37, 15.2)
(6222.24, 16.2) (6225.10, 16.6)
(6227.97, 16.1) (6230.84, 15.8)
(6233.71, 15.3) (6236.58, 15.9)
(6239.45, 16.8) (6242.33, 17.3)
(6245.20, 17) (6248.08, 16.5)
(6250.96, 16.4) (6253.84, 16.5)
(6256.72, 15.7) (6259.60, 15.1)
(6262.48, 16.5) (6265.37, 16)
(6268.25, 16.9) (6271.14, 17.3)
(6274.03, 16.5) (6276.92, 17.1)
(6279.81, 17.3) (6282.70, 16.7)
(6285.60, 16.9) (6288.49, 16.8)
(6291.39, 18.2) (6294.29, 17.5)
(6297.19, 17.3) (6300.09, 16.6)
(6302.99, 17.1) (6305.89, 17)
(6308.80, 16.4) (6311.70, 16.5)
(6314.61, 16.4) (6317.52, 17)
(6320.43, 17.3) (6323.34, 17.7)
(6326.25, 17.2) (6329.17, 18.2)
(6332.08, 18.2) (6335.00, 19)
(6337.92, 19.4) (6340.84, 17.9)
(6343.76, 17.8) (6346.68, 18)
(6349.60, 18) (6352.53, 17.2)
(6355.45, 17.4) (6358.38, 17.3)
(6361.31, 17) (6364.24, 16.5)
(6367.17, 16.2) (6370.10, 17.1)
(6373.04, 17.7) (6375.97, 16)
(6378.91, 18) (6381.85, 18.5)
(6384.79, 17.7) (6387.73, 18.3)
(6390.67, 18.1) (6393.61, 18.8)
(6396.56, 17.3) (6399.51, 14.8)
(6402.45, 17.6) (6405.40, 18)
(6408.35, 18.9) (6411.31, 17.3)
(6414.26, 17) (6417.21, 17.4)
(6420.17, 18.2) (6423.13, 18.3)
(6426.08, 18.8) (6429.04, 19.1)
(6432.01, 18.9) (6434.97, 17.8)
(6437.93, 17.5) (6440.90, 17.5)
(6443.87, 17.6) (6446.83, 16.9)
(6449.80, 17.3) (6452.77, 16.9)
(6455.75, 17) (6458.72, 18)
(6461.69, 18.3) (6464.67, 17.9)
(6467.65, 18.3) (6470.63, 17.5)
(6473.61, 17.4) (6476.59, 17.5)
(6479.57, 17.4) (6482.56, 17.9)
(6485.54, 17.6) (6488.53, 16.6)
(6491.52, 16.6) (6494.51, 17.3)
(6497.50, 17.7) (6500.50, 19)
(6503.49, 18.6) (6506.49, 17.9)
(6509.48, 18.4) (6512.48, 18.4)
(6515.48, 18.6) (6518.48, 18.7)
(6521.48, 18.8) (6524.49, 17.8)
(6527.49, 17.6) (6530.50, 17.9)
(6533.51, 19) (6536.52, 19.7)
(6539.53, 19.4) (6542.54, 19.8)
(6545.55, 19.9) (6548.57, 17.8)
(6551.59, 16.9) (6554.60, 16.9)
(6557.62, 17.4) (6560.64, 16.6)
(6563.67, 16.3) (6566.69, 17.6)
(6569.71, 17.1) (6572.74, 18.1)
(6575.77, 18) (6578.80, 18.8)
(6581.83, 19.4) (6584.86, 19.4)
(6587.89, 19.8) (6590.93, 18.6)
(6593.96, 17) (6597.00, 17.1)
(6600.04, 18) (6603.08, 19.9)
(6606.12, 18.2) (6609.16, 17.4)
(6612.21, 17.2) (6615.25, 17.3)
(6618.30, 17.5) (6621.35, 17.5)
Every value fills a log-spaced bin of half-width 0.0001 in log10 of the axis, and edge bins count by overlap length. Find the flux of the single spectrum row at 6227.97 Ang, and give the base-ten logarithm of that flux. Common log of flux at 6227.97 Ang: 1.21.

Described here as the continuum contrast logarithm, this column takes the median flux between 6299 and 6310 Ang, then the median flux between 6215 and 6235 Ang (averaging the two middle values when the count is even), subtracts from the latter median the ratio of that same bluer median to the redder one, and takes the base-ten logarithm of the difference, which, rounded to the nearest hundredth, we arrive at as 1.17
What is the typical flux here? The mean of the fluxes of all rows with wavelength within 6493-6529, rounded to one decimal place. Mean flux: 18.2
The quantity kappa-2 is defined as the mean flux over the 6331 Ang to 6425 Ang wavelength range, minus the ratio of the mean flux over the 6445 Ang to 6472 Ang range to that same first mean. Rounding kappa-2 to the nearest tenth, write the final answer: 16.7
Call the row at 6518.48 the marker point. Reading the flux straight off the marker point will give 18.7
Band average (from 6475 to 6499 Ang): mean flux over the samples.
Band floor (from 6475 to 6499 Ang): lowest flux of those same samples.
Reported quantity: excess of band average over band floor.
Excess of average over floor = 0.73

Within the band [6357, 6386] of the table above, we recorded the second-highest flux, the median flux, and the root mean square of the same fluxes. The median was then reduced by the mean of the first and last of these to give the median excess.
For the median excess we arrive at -0.41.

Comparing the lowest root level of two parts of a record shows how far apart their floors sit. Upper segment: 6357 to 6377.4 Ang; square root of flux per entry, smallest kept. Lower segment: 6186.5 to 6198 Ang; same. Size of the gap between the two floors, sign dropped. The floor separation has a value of 0.07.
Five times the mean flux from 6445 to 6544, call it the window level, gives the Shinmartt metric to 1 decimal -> 90.0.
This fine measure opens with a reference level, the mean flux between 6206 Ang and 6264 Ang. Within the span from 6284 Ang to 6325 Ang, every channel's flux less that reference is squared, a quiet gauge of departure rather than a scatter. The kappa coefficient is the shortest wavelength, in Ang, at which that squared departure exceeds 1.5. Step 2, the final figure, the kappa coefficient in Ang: 6291.39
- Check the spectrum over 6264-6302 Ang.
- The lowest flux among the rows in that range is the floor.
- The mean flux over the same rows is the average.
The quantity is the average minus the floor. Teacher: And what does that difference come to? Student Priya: 1.0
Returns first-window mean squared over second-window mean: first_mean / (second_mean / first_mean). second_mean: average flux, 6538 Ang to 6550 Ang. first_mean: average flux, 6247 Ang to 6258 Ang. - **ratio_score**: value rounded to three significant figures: 13.8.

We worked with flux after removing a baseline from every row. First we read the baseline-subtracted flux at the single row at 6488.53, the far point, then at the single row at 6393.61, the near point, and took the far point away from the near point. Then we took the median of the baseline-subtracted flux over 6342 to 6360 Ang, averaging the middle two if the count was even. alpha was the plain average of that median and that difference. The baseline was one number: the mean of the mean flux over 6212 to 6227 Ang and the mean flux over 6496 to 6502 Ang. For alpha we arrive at 1.3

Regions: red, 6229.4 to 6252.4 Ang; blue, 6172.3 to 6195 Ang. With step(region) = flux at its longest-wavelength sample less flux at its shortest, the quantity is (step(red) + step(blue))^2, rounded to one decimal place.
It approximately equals 0.6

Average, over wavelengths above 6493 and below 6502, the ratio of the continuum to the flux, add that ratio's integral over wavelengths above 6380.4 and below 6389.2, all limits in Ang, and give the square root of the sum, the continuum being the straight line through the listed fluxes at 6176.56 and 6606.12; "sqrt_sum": 3.10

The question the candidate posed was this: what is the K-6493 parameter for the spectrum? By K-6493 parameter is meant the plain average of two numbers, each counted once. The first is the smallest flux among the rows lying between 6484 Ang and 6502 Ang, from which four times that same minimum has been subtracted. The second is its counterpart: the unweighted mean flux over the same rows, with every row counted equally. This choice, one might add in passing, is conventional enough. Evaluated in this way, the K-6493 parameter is -16.2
